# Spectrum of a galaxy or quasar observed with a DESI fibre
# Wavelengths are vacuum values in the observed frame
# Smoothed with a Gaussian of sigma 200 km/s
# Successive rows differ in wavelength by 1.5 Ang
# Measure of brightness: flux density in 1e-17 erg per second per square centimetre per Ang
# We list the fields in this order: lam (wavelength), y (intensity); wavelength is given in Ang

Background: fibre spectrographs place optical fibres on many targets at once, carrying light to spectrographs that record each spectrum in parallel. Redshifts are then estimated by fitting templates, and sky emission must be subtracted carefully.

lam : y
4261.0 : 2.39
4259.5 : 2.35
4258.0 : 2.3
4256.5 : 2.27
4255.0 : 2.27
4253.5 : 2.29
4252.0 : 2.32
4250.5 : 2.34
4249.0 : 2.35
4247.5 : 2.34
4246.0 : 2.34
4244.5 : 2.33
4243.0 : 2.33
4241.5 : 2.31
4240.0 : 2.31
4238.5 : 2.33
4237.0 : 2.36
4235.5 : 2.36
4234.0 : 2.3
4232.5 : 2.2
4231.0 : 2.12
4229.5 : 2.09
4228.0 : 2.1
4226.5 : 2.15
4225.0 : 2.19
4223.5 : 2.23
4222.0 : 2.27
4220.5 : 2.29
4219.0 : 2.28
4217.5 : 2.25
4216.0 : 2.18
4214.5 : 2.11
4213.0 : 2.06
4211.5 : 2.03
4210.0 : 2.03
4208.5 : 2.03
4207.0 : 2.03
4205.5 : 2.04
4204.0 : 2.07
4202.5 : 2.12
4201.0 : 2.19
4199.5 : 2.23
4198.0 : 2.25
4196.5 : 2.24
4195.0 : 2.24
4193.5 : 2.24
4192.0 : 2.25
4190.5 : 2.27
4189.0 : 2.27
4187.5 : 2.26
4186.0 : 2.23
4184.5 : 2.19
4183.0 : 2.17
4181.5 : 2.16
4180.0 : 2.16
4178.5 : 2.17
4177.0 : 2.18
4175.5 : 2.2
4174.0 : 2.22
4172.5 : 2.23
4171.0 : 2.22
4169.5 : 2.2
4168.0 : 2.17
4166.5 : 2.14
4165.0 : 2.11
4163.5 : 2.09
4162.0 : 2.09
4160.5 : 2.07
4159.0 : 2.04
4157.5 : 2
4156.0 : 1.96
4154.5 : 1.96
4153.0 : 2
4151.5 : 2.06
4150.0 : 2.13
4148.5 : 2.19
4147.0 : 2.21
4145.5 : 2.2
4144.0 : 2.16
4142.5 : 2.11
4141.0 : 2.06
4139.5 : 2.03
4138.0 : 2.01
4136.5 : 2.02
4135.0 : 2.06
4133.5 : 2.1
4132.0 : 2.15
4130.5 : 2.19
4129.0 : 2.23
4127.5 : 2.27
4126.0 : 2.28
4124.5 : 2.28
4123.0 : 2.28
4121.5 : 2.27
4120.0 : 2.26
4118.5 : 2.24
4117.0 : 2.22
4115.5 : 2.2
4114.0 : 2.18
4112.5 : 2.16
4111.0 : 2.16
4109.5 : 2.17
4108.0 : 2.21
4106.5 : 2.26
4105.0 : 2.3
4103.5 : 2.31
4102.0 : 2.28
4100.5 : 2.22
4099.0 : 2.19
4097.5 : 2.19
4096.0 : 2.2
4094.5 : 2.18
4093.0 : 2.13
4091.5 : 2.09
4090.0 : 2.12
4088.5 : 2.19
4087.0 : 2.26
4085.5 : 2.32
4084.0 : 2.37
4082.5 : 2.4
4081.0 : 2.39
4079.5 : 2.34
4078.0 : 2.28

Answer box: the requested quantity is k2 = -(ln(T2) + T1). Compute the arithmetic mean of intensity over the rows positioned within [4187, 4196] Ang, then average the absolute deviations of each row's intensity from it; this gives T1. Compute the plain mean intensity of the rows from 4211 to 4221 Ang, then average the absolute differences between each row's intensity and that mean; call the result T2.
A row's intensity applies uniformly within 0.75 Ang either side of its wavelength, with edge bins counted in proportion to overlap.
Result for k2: 2.4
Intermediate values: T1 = 0.012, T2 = 0.09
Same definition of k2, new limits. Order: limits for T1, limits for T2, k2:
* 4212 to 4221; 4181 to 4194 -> 3.3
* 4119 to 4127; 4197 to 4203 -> 3.2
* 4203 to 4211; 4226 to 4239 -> 2.3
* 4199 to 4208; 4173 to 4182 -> 3.9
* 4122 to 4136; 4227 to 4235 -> 2.6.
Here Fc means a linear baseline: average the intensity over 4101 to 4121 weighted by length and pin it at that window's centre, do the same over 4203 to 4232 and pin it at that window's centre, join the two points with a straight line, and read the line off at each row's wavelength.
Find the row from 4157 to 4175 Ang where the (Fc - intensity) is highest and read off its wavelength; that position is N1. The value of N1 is 4157.5 Ang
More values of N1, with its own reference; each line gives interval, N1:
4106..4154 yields 4138.0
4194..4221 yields 4207.0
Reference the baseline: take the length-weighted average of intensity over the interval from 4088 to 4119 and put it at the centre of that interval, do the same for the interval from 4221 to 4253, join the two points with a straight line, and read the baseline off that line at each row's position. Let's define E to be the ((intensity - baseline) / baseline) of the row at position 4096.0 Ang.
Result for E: 0.00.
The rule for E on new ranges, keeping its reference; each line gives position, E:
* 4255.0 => 0.00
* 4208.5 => -0.10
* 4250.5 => 0.03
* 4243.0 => 0.02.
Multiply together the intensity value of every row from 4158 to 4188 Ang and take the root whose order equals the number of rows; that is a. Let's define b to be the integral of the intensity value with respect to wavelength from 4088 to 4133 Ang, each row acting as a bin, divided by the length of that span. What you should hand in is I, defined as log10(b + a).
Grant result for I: 0.641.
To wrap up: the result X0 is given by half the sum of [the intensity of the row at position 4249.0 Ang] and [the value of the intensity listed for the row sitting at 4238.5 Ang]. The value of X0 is 2.34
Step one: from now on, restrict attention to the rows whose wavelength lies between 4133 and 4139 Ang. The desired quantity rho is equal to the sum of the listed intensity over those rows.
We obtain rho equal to 8.2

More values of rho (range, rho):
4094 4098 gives 6.6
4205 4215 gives 14.3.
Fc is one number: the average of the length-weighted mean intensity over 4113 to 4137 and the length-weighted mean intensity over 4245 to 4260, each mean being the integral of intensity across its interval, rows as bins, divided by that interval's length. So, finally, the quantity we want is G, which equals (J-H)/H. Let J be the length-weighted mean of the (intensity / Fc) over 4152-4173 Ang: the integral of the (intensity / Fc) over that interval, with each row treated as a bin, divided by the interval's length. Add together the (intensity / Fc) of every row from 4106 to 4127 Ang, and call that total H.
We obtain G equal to -0.933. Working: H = 13.8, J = 0.92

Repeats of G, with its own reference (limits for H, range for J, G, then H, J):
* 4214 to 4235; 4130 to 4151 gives -0.931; 13.6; 0.94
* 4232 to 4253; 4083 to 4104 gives -0.932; 14.4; 0.98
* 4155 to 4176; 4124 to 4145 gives -0.928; 13.2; 0.95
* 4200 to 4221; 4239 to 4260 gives -0.922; 13.1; 1.03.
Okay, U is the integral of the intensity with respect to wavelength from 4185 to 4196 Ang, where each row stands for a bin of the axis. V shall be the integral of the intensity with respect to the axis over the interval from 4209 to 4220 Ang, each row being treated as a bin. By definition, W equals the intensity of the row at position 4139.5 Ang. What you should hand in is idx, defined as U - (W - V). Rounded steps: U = 24.7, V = 23.5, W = 2.03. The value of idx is 46.2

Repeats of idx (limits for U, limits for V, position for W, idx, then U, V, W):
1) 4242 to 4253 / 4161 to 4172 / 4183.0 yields 47.1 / 25.7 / 23.6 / 2.17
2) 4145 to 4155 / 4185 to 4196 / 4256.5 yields 43.6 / 21.1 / 24.7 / 2.27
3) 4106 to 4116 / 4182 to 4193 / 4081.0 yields 44.1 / 21.9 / 24.6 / 2.39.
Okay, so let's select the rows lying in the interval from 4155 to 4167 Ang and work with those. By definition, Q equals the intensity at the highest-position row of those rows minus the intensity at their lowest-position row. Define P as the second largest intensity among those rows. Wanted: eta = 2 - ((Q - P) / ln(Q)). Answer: 0.87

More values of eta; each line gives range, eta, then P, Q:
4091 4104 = 0.64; 2.28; 0.220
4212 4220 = 0.66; 2.25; 0.220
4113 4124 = 1.06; 2.27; 0.100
